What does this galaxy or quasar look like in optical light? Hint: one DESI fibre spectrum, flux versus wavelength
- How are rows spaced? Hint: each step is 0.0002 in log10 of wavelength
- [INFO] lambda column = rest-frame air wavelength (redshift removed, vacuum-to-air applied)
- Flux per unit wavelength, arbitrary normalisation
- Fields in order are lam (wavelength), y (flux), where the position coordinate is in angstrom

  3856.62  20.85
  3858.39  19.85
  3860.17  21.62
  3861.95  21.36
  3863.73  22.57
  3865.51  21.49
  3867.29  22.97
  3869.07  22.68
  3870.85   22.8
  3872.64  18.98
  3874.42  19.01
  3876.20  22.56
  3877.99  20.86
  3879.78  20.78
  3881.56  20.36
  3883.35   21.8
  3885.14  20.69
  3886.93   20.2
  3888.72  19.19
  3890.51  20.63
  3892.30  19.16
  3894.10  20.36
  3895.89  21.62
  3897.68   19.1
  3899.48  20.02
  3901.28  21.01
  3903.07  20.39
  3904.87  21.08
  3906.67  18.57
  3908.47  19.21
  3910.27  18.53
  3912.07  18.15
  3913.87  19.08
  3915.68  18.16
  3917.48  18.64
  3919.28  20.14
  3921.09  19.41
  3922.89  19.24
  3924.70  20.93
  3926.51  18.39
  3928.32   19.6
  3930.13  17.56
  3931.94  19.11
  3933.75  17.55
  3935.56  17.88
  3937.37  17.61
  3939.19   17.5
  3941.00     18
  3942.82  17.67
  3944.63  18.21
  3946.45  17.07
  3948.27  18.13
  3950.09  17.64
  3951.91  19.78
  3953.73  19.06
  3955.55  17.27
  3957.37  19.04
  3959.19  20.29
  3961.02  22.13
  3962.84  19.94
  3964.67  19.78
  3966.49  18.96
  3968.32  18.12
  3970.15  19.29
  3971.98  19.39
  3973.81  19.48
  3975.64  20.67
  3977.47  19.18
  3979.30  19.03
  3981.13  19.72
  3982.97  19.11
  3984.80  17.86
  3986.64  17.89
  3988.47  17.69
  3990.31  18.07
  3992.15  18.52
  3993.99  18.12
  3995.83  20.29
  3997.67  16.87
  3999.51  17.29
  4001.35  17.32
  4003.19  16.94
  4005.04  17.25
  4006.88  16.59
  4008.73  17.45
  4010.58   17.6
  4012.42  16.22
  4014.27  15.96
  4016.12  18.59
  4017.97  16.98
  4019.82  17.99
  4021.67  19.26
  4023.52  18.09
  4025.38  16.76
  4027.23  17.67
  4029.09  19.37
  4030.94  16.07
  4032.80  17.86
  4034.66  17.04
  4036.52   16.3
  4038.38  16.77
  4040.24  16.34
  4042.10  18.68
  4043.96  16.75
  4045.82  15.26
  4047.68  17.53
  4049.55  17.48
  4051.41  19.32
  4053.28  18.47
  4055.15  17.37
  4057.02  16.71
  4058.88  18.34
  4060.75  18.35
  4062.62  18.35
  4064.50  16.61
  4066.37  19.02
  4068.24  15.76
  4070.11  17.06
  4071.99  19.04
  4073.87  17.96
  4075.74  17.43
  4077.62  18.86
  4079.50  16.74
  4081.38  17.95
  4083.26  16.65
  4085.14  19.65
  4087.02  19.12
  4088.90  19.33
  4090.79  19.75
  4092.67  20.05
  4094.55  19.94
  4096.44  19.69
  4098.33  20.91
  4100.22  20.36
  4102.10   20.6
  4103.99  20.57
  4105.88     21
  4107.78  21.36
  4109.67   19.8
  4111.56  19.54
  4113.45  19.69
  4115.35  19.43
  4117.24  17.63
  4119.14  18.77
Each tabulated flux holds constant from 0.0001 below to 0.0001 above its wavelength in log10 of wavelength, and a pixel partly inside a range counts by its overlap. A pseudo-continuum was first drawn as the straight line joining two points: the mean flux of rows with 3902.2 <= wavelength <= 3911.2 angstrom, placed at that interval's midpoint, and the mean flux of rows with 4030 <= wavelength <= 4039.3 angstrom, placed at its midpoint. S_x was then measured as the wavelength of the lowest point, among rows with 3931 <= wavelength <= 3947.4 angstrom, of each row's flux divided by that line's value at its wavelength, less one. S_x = 3946.45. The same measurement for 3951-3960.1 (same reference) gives 3955.55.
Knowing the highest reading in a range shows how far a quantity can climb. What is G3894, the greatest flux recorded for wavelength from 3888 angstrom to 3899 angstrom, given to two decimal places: 21.62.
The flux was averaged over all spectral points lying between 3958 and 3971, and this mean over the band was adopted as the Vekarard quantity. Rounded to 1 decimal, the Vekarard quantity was 19.8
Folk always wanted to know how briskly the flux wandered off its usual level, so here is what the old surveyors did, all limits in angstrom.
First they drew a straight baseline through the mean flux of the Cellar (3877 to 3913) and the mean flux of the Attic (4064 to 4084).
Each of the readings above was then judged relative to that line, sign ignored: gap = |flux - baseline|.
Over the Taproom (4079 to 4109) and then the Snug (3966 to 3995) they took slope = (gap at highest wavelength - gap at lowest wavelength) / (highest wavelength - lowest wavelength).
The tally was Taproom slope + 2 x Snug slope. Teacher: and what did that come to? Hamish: 0.16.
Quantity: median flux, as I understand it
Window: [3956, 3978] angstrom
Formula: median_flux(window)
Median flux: 19.4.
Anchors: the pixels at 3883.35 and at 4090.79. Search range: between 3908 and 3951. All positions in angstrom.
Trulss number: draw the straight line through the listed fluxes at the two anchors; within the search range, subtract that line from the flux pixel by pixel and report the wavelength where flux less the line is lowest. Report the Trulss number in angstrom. 3946.45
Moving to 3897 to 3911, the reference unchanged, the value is 3910.27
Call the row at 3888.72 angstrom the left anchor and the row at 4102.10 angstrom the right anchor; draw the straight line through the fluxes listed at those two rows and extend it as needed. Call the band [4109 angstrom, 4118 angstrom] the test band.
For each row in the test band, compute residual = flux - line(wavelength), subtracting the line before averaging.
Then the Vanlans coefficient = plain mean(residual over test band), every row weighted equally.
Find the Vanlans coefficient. -1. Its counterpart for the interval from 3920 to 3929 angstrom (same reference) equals 0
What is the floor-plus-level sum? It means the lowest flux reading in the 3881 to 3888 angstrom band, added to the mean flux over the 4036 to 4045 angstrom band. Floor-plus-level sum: 37.2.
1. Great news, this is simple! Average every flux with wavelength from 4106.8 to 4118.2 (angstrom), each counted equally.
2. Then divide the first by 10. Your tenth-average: 1.96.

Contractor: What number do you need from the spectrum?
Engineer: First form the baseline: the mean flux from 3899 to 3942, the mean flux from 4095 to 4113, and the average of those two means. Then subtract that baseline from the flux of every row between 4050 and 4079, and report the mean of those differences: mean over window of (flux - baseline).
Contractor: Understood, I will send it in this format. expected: -1.8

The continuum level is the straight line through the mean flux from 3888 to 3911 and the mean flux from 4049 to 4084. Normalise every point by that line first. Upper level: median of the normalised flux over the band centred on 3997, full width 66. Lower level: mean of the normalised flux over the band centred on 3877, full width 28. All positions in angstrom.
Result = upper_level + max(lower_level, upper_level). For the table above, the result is 2.01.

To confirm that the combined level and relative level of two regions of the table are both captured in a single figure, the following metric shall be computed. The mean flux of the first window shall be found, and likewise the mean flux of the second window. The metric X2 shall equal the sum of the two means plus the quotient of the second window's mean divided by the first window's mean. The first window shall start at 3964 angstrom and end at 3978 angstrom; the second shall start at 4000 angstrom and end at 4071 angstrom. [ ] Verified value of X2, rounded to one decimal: 37.7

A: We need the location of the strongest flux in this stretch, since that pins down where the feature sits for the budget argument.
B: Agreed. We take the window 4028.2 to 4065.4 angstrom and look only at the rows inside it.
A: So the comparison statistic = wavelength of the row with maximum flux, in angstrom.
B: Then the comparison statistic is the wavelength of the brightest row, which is 4029.09 angstrom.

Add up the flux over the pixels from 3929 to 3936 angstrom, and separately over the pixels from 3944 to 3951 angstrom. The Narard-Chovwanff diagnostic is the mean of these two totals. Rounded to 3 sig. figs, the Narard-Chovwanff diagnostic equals 71.6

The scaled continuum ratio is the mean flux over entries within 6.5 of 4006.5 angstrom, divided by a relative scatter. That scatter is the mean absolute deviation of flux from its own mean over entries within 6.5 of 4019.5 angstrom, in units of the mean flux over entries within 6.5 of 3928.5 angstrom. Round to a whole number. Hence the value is 344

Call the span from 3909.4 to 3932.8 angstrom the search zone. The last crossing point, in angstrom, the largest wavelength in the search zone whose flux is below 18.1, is 3930.13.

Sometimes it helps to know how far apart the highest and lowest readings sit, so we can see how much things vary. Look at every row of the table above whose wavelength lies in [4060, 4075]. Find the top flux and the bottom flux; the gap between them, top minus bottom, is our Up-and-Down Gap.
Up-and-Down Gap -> 3.3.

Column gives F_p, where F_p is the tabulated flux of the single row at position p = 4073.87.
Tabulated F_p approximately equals 17.96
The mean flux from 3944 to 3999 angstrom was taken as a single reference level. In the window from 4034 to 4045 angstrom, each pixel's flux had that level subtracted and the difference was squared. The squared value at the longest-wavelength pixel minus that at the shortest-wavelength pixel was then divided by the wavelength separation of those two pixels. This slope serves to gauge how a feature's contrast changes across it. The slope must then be 0.12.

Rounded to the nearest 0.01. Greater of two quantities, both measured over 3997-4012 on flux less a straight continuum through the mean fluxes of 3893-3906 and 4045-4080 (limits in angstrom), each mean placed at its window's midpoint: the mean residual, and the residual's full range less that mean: 2.60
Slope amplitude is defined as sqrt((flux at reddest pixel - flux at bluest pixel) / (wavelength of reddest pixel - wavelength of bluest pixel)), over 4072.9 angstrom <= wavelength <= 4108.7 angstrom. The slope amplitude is 0.32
